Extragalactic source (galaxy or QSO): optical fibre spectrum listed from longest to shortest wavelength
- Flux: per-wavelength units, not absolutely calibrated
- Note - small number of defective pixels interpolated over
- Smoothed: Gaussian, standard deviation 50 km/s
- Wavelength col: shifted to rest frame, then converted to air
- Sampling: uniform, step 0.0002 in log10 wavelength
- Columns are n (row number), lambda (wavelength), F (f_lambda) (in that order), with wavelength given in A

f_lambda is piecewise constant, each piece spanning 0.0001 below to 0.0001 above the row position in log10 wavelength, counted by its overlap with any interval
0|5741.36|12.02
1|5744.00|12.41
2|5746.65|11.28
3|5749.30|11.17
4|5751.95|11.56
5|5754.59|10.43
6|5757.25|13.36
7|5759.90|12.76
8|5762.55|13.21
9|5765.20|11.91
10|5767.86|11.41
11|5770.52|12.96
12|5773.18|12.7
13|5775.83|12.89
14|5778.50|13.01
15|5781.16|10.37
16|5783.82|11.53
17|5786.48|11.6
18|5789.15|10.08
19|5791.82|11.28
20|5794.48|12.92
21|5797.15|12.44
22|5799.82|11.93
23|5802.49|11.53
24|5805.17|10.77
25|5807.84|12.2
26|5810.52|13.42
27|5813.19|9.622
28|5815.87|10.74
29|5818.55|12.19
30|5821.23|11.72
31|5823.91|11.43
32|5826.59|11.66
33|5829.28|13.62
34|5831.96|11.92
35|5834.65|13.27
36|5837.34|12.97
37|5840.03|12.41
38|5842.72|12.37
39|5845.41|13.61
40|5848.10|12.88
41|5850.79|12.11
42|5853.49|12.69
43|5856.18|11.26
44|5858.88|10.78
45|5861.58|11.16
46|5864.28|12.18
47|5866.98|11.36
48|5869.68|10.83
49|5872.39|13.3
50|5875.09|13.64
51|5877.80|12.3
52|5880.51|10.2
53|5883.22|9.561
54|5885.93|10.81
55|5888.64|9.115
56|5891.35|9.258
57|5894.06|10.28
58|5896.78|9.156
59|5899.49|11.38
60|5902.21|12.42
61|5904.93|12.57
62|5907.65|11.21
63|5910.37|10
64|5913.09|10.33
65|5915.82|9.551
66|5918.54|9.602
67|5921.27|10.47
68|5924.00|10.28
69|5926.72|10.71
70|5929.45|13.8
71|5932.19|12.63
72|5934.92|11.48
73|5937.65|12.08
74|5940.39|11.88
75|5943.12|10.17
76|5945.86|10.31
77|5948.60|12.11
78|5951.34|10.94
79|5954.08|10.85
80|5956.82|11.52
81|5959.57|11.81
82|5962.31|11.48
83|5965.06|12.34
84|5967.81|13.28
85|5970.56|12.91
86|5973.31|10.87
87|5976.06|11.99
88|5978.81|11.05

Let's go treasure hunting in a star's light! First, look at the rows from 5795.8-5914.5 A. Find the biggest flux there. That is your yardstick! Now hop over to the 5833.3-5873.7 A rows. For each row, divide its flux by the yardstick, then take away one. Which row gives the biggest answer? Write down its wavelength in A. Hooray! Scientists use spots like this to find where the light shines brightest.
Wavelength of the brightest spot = 5845.41 A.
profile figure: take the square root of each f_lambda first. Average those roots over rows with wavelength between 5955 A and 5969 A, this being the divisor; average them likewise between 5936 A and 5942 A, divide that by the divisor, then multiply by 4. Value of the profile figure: 3.98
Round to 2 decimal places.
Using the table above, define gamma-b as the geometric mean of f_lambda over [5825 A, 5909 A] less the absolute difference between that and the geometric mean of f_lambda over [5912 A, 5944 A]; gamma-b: 11.01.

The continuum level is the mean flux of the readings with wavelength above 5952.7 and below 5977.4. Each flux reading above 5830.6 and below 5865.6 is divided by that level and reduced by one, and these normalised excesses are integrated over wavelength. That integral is 1.1 A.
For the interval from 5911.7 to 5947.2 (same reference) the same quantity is -2.6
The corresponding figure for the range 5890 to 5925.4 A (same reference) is -4.1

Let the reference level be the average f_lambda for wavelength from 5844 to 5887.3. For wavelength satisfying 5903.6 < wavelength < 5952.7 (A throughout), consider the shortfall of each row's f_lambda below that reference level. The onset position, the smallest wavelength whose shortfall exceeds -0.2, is 5907.65 A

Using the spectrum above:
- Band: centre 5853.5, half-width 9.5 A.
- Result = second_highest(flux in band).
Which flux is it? 12.88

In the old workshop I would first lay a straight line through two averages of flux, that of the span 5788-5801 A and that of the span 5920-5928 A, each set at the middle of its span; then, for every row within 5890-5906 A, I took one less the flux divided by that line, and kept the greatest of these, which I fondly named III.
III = 0.15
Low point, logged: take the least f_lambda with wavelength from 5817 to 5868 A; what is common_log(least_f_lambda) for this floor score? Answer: 1.03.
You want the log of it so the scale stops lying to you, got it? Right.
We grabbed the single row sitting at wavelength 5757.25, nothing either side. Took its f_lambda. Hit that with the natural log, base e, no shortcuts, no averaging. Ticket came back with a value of 2.59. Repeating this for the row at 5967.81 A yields 2.59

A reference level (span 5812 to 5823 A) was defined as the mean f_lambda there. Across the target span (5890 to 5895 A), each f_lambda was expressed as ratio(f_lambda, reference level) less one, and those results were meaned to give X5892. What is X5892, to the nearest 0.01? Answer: -0.12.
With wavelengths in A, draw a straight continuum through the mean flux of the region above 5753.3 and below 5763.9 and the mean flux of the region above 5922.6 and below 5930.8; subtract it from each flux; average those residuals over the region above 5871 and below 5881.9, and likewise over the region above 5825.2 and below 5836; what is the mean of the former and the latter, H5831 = 0.5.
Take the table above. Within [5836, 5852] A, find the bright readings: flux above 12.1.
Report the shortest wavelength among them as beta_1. 5837.34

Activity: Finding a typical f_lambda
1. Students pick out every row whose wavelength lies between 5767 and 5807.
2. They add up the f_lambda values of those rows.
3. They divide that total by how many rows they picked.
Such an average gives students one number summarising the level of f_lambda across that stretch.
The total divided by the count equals 11.8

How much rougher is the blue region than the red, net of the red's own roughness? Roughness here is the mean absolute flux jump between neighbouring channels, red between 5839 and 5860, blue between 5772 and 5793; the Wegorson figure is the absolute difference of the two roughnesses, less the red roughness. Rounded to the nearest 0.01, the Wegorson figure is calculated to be -0.52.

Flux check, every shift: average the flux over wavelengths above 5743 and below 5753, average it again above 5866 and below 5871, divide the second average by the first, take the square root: 0.98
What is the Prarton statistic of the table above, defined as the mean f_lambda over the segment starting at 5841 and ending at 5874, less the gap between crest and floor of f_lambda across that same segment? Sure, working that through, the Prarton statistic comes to 9.2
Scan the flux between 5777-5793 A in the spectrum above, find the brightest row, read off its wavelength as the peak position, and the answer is 5778.50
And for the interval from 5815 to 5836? 5829.28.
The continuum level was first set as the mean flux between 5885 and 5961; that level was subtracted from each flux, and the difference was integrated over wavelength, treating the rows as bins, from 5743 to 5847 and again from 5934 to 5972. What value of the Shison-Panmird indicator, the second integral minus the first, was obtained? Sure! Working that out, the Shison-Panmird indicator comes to -84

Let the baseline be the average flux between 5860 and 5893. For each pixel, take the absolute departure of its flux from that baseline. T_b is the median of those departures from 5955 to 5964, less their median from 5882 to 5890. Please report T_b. -1.2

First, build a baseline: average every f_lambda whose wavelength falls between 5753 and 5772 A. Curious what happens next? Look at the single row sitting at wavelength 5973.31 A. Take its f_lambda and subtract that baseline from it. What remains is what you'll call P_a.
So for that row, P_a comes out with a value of -1.4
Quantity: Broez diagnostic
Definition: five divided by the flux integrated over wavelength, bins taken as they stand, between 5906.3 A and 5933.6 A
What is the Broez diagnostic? 0.017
